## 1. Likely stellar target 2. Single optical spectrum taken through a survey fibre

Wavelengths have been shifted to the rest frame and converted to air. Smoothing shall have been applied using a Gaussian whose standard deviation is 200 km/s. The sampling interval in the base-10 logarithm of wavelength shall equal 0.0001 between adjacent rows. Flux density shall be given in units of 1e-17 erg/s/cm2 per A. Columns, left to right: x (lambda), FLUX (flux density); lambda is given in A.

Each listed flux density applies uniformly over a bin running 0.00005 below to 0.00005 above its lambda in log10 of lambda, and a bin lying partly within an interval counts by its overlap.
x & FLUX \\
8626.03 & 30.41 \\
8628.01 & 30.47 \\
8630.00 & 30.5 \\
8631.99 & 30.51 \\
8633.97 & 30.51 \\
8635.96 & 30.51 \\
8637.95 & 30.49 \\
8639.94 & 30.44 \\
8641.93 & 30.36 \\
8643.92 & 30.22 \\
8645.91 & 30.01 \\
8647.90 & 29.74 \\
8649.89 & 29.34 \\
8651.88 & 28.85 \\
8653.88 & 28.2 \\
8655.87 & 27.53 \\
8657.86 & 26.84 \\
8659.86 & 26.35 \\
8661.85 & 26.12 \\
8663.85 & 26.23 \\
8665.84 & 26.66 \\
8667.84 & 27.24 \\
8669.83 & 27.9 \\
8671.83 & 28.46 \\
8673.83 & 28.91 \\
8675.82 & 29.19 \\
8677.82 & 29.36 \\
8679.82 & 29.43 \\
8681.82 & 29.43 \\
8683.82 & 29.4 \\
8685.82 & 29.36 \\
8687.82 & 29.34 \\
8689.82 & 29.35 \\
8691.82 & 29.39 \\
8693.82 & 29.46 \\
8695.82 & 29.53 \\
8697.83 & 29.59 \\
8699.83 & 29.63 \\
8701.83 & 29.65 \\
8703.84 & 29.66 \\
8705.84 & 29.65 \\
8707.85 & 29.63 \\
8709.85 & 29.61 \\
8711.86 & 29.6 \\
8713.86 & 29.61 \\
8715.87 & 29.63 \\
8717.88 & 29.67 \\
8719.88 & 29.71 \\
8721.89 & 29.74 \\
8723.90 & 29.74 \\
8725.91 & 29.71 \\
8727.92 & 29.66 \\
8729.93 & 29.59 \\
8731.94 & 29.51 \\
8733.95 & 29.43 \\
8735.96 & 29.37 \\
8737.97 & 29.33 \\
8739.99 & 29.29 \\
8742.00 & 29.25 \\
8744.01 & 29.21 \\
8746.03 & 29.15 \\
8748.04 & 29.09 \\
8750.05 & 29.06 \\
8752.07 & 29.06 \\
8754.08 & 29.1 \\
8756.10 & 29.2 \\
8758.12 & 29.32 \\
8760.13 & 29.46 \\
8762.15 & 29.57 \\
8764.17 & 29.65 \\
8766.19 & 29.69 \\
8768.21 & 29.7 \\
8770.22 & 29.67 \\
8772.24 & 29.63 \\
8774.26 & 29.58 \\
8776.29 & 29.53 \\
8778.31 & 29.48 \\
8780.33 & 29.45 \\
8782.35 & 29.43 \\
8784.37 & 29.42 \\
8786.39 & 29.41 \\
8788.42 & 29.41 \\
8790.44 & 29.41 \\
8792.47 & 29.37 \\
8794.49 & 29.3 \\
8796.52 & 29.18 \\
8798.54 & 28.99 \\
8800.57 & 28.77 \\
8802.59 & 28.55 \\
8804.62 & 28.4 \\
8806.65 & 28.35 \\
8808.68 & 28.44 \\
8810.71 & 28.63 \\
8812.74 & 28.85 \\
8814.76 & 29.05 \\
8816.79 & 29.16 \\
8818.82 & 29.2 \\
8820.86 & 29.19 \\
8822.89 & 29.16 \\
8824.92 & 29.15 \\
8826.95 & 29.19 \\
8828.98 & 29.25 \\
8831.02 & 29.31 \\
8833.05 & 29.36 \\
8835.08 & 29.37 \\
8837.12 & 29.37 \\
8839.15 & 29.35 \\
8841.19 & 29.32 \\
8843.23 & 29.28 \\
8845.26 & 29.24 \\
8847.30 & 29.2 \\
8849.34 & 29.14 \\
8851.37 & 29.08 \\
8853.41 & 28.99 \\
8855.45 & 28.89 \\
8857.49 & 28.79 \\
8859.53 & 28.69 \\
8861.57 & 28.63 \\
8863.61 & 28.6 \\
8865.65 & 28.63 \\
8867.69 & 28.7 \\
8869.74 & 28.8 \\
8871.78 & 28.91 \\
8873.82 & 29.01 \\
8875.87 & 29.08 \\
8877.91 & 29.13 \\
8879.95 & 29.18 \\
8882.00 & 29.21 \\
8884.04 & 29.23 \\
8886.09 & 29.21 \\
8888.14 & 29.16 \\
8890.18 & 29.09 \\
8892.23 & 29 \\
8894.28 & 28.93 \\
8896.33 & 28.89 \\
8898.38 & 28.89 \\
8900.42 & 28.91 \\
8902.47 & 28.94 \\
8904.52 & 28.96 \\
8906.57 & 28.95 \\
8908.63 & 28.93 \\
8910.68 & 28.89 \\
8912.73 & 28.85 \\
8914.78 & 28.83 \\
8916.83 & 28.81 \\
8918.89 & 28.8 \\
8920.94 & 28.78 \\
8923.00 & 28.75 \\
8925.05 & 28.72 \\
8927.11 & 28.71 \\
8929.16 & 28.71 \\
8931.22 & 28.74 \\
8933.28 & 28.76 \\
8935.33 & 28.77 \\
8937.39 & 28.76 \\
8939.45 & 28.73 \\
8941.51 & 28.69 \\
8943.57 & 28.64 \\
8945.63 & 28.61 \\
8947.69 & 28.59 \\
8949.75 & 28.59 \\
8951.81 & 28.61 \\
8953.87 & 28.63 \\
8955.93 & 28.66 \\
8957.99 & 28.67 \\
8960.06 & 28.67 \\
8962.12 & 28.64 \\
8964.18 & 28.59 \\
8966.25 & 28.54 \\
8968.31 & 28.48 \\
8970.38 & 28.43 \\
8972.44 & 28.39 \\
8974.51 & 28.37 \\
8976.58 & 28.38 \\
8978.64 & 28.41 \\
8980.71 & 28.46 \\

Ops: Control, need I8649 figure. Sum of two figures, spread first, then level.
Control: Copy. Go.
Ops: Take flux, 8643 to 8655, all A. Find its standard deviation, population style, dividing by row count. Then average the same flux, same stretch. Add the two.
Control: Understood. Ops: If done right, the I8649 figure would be 30.1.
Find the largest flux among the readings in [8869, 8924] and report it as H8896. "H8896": 29.23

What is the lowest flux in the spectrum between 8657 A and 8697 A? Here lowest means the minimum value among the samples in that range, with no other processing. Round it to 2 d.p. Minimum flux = 26.12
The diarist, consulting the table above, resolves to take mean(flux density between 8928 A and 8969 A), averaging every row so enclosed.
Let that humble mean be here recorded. 28.7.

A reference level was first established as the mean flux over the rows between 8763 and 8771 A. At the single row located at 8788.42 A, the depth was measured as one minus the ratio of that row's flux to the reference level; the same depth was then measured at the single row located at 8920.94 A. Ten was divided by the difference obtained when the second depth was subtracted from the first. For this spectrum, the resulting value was -471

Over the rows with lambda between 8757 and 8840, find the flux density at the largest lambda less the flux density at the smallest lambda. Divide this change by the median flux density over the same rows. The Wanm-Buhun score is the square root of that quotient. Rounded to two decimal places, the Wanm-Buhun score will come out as 0.03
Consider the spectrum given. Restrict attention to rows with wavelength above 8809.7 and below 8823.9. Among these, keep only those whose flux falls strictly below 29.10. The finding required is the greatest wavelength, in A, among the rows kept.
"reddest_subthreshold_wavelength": 8814.76 A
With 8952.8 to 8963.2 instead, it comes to 8962.12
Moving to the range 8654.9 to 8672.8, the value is 8671.83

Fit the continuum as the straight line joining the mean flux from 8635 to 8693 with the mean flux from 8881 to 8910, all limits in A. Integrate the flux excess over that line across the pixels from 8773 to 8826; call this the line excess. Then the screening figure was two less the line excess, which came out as -8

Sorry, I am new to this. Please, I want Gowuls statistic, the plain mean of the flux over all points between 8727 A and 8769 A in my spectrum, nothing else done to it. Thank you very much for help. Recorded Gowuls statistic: 29.4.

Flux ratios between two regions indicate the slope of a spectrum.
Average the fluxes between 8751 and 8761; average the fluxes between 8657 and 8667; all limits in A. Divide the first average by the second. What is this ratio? 1.11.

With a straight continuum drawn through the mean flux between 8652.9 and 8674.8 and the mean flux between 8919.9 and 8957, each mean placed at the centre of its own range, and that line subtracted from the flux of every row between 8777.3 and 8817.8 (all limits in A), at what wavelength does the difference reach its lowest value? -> 8806.65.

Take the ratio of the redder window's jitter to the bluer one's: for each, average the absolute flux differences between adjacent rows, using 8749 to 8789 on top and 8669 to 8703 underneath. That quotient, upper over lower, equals 0.4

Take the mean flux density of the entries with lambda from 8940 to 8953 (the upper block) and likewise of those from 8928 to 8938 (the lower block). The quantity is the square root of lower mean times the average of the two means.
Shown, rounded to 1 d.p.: 28.7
